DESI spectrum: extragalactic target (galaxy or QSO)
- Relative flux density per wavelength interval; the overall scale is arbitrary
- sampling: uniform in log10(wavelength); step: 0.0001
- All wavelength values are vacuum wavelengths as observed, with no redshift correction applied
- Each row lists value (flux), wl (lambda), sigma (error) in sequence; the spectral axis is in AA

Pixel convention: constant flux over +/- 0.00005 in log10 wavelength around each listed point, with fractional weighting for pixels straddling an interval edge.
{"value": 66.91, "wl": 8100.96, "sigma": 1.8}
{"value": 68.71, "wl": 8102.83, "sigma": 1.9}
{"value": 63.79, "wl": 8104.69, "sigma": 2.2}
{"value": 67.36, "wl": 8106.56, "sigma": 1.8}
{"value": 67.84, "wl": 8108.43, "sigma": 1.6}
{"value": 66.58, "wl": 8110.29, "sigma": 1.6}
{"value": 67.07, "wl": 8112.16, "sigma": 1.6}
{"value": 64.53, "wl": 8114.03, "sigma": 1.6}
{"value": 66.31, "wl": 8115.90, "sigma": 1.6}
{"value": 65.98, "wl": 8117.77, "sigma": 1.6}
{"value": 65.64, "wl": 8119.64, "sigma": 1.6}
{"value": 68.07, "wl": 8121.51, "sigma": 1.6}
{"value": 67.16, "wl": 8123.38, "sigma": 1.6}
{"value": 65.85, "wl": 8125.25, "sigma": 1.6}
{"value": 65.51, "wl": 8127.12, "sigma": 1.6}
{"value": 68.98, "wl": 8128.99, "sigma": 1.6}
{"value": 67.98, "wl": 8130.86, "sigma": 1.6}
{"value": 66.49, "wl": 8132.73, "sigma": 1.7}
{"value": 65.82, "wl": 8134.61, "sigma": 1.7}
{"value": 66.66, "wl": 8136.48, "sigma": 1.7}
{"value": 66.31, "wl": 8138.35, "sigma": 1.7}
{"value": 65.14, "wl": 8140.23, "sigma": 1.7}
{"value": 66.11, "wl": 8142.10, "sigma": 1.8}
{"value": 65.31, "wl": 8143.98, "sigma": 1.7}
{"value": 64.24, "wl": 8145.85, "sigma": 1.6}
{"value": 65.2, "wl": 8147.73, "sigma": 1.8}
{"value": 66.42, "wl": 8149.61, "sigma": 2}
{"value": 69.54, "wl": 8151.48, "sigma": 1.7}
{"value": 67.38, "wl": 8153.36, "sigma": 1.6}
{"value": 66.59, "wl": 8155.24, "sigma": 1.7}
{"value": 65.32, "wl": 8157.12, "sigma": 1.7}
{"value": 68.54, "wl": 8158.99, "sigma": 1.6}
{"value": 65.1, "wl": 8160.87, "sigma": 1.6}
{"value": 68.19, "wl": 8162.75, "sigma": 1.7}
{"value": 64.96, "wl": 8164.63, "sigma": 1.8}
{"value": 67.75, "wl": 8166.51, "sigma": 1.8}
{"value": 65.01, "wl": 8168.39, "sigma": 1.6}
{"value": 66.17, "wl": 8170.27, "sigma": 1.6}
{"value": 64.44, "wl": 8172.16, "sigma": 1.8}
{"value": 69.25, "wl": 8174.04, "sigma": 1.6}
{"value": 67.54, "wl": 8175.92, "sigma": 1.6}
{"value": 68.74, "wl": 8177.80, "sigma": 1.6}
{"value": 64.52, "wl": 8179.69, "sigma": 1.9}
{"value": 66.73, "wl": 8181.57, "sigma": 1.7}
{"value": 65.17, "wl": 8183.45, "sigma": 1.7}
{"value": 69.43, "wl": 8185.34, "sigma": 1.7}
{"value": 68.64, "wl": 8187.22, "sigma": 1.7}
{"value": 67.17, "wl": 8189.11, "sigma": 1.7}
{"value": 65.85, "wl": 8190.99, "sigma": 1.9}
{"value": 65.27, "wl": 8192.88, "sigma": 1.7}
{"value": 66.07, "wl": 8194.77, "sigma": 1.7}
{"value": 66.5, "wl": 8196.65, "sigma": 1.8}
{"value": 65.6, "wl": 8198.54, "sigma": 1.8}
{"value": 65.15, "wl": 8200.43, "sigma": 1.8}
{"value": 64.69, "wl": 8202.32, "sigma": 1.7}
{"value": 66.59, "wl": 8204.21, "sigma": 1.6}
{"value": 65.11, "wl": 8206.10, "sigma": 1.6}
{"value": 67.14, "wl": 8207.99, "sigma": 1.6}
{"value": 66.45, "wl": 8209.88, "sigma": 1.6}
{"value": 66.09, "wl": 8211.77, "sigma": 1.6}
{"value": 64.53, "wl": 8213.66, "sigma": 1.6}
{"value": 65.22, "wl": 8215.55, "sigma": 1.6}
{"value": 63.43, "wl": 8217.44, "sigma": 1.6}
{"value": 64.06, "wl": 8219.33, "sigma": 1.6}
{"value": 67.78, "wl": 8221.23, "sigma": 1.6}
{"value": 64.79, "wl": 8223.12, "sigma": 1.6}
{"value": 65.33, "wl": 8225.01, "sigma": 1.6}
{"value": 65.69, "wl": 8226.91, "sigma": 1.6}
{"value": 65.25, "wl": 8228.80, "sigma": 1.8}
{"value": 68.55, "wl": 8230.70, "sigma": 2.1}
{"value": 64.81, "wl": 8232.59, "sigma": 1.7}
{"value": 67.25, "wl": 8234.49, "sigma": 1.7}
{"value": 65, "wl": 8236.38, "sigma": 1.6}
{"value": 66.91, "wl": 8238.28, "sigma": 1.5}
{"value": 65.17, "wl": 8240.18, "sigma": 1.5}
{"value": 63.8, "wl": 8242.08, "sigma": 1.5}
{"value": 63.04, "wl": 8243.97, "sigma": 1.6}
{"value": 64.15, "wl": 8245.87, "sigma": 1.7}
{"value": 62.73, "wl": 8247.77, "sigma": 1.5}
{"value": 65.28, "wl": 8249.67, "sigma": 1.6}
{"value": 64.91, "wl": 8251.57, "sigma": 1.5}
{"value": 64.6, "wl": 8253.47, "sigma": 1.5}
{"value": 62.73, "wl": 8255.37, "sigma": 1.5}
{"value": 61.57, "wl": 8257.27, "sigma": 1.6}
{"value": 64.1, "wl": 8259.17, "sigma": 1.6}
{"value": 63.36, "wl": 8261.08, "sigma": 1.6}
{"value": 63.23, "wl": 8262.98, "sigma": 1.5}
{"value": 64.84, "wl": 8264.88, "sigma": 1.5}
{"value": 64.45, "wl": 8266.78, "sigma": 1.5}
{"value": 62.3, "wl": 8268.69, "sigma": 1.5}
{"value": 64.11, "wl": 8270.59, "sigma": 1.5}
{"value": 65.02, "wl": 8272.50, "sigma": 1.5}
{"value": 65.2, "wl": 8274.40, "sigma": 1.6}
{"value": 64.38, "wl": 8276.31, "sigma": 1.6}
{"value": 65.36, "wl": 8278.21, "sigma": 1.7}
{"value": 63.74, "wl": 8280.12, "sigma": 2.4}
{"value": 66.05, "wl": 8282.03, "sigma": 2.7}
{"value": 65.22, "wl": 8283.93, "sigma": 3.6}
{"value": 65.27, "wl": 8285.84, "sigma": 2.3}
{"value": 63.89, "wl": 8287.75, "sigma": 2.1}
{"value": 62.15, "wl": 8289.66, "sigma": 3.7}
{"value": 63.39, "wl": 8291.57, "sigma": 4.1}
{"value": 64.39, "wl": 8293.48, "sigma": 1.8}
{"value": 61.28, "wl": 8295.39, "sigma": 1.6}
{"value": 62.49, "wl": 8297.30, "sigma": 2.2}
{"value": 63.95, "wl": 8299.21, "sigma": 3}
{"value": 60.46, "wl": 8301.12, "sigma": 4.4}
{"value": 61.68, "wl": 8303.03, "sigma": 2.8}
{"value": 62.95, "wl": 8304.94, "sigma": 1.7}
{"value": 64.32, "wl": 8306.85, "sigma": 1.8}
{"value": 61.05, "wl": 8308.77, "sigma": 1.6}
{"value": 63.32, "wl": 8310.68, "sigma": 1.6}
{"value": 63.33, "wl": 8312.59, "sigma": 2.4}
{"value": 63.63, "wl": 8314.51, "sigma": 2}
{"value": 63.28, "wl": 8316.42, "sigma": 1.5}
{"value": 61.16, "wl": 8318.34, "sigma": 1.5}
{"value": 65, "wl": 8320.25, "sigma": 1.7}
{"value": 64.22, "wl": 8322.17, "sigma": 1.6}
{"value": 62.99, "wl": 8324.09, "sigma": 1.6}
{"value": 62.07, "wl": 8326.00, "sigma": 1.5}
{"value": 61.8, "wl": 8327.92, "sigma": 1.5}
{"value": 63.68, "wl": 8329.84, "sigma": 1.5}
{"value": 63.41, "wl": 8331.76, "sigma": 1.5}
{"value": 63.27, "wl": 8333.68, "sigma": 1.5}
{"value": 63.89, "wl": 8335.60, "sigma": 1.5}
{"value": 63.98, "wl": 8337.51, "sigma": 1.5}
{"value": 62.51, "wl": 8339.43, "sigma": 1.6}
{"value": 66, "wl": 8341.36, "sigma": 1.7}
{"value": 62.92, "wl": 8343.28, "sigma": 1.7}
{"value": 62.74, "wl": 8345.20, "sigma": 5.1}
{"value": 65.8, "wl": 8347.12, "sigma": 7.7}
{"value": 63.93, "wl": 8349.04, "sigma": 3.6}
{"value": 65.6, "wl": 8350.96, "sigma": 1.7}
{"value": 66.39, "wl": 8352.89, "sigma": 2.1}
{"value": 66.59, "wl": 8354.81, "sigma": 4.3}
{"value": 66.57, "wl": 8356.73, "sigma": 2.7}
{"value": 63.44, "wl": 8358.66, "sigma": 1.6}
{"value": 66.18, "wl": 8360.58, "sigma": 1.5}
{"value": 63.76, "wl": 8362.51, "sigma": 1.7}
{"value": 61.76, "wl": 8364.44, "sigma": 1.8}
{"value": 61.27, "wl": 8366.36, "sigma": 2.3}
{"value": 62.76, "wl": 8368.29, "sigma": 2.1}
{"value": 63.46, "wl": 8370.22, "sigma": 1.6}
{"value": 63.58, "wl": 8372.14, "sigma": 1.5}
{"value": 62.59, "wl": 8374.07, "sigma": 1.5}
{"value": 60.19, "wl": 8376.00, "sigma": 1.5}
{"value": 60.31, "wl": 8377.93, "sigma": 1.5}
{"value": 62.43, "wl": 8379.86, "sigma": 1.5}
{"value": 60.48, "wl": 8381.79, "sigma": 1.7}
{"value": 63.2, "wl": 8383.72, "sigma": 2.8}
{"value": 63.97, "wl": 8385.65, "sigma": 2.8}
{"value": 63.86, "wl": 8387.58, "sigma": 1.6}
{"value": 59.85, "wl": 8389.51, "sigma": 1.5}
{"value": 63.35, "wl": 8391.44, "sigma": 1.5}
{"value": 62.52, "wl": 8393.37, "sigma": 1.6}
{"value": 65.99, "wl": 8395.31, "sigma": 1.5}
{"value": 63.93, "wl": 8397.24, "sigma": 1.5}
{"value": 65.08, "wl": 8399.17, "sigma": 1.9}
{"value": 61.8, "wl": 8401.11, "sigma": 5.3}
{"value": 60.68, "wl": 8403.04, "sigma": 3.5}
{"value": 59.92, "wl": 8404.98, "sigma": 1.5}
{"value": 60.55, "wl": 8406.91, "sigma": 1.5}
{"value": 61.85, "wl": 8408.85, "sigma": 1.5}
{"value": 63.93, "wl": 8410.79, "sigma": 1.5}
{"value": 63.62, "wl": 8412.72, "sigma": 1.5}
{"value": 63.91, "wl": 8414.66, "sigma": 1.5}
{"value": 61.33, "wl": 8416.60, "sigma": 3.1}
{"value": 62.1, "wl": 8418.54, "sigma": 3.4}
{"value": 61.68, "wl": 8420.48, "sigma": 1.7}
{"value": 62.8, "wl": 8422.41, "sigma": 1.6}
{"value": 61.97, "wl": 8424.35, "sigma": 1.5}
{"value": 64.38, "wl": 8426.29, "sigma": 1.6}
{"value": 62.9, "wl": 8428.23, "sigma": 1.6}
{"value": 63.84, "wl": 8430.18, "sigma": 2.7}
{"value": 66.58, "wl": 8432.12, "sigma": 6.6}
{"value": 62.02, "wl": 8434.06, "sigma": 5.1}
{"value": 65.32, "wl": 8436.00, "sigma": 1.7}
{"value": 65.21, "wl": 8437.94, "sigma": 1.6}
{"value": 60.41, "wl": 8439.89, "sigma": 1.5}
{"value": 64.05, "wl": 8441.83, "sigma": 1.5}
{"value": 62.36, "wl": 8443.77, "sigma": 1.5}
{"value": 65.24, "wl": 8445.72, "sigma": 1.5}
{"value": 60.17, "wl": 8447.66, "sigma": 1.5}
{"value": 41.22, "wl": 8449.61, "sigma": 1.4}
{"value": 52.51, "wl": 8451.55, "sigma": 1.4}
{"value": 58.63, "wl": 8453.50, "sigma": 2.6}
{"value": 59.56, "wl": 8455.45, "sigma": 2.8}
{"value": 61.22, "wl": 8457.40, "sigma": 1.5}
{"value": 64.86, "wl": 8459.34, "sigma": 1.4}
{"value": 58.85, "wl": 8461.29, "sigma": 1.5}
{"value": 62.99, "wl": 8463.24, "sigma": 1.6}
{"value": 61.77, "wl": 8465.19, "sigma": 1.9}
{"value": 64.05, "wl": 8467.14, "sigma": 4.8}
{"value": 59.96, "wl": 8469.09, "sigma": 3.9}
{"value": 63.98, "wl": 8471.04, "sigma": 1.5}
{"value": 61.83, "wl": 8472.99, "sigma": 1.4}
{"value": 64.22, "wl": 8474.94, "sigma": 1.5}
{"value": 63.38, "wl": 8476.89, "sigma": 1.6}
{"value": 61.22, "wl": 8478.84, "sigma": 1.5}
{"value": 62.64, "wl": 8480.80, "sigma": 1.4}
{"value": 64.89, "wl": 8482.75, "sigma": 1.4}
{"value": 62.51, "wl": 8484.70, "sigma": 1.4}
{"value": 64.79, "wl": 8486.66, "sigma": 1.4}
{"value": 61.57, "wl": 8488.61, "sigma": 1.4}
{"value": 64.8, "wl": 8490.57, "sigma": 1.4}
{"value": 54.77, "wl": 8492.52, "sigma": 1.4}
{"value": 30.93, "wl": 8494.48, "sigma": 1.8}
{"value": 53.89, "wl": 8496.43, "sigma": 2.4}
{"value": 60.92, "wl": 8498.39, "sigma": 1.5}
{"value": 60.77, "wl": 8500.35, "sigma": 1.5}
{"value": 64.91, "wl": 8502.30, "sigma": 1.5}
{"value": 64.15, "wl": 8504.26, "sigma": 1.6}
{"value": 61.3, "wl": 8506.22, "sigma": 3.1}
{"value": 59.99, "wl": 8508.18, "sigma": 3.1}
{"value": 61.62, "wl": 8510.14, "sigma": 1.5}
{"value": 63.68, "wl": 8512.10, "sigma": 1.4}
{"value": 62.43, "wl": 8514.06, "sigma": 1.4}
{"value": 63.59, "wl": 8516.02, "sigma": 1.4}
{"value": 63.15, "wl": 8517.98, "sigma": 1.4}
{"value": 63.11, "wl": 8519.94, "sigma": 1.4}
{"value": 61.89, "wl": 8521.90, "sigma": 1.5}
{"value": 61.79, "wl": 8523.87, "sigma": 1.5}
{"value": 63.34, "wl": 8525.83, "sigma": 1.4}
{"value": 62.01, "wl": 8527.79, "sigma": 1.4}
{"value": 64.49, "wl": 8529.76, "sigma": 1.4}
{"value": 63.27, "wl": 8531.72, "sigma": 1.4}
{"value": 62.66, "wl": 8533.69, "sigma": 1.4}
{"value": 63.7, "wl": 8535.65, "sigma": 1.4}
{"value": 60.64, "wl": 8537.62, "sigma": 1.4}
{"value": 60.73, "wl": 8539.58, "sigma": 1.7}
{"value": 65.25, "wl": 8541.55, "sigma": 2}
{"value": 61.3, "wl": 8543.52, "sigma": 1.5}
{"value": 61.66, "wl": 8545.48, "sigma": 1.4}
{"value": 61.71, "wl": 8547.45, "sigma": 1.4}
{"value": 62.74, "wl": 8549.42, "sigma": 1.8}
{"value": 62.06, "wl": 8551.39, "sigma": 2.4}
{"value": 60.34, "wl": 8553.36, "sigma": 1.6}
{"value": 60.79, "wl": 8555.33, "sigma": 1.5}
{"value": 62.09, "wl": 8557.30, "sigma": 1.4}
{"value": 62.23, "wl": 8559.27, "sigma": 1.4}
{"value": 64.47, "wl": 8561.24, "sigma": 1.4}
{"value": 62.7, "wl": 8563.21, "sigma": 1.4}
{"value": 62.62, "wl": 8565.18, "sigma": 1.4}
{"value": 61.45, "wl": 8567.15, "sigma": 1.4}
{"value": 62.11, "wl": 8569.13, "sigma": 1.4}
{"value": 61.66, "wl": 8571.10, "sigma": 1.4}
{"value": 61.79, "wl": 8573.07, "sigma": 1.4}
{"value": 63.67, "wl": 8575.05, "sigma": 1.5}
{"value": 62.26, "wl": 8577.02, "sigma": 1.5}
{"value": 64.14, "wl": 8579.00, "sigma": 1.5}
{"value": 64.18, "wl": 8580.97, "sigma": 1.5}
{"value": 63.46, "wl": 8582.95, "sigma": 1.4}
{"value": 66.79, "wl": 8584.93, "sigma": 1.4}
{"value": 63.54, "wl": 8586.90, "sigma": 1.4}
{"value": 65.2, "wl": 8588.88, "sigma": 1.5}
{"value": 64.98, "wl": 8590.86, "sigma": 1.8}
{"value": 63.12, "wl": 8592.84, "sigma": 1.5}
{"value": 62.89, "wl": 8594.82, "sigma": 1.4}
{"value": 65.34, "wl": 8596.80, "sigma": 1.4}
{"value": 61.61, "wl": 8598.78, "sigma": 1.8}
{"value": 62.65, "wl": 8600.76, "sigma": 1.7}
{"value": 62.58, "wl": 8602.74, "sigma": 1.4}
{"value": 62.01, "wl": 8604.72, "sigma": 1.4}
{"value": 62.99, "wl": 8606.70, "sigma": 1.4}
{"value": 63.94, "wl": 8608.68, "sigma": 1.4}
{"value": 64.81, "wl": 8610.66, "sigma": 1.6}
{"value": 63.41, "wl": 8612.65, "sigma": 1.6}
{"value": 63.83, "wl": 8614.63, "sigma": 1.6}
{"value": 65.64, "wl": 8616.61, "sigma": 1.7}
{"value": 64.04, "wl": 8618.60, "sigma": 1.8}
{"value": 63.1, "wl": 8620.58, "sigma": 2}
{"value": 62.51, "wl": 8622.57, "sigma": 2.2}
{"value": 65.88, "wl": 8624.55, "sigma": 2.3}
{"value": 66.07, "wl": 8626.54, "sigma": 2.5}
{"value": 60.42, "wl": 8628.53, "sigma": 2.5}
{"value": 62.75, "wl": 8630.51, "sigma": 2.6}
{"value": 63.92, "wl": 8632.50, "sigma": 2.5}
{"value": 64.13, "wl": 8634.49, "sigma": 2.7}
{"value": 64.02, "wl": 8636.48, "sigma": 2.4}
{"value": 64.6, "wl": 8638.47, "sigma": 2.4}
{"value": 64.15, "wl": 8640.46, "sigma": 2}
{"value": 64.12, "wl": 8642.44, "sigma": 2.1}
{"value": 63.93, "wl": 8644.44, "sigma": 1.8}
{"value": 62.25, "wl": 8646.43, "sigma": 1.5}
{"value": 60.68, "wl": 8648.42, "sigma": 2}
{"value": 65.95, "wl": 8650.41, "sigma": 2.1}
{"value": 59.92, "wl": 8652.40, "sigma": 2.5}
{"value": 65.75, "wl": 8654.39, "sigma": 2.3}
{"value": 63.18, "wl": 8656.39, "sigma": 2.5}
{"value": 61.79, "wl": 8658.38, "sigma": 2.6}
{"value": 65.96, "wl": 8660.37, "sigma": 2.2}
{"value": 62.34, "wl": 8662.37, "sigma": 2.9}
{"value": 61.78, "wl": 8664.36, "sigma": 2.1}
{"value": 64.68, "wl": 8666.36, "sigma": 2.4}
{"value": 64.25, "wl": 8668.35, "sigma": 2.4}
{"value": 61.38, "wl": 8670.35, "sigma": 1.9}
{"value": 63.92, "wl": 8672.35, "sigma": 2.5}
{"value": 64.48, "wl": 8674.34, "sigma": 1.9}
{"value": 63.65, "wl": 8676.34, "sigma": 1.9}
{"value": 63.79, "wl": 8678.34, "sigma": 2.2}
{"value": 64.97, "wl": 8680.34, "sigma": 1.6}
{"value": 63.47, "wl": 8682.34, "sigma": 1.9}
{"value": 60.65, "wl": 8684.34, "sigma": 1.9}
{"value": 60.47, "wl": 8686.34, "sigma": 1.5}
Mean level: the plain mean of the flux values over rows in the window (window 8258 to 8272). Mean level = 63.8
